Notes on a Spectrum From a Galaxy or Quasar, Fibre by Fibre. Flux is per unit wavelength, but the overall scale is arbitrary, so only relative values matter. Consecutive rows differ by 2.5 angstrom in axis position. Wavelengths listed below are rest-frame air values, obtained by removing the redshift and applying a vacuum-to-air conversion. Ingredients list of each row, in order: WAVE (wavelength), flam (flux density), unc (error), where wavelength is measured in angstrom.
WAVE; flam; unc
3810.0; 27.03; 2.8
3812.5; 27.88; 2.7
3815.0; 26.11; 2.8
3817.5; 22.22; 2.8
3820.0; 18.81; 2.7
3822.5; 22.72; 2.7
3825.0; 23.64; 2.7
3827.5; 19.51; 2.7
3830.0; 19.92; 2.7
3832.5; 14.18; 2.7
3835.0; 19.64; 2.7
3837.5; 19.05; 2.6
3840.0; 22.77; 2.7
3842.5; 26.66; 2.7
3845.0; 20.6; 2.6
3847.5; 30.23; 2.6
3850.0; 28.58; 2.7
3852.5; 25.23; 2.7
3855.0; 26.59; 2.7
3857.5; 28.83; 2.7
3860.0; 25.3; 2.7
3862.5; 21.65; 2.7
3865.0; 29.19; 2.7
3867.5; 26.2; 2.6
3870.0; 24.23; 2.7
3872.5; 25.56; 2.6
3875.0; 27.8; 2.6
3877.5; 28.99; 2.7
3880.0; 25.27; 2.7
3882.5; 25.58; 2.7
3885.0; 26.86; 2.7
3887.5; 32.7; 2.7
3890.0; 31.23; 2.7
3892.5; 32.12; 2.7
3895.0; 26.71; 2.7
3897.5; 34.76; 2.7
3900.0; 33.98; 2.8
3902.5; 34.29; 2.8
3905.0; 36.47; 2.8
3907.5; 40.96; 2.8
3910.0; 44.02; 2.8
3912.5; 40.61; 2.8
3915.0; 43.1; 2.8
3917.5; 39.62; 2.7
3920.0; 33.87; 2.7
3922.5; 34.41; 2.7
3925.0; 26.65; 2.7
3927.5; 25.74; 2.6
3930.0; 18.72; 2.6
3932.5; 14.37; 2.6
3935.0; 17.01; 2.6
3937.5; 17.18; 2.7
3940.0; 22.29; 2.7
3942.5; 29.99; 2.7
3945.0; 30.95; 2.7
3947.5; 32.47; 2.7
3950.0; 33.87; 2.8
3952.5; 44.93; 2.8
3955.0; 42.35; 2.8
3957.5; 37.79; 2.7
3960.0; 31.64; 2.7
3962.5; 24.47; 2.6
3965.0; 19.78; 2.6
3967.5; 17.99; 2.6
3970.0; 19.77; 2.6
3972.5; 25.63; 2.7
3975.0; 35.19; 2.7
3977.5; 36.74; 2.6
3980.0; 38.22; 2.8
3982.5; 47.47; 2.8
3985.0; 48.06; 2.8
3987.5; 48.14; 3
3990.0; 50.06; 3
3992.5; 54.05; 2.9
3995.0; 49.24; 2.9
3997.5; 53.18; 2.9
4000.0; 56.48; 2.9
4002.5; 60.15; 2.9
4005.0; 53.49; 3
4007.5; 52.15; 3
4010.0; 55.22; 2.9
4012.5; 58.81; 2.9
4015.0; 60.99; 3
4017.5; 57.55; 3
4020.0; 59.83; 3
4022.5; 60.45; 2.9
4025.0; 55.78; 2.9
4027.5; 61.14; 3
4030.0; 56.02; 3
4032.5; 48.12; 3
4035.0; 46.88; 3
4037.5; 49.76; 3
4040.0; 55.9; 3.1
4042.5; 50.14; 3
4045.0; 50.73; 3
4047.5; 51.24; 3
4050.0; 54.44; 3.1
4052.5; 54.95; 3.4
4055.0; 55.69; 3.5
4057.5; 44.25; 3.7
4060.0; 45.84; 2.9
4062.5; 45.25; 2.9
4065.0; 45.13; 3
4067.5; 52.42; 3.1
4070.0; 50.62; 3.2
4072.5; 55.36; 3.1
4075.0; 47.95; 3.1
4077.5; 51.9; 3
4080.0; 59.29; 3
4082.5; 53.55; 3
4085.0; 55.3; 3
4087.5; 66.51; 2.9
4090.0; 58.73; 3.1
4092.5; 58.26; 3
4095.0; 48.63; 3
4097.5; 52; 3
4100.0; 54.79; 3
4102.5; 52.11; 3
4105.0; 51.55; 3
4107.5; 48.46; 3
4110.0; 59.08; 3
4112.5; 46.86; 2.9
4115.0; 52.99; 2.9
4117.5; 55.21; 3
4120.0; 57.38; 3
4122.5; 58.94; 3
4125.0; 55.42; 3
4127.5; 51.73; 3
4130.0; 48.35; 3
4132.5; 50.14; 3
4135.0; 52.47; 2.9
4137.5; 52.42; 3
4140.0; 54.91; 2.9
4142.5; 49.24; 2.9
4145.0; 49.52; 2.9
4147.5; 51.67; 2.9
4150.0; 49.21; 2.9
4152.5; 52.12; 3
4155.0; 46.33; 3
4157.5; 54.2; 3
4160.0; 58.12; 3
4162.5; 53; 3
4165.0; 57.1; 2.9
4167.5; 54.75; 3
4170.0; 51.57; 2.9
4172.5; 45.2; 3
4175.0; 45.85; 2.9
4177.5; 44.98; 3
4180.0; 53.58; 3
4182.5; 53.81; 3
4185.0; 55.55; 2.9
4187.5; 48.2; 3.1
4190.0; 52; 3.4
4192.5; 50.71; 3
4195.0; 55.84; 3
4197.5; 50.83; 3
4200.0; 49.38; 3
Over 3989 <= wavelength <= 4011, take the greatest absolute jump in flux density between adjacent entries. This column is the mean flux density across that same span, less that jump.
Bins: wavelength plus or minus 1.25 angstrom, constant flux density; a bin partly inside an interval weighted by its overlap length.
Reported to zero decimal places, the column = 47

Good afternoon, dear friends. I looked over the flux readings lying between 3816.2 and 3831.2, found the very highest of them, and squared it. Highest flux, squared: 559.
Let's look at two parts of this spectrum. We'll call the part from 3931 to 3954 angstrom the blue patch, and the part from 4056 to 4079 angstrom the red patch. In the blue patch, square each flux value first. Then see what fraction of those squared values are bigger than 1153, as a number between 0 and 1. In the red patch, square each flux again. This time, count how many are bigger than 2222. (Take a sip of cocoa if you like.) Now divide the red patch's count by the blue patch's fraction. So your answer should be 45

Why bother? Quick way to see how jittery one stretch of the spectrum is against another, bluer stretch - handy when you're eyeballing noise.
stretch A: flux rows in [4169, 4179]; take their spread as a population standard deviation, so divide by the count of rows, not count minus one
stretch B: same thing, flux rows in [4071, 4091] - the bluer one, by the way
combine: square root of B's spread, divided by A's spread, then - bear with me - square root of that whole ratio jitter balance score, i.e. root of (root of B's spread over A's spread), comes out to 0.92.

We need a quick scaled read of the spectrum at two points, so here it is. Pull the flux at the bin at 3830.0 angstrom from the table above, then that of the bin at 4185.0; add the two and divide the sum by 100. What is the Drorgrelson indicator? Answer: 0.75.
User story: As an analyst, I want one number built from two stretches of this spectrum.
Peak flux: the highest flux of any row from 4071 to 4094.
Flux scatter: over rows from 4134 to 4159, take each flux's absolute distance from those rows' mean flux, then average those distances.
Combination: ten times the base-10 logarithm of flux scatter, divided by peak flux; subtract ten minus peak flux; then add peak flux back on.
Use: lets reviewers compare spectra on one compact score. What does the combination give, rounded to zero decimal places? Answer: 123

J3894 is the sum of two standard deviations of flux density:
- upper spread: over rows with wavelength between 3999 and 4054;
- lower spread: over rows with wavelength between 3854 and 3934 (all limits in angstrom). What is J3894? 11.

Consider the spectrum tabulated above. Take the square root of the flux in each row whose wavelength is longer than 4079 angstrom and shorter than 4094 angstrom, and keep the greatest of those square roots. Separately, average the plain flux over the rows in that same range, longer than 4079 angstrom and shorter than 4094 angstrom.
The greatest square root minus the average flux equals -50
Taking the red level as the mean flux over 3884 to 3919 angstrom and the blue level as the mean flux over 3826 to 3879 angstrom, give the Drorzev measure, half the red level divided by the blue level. 0.73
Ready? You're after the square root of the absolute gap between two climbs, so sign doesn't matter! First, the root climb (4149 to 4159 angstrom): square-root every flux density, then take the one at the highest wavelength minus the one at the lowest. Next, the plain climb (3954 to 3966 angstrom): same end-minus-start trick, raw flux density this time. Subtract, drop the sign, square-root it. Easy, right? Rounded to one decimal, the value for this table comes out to 4.8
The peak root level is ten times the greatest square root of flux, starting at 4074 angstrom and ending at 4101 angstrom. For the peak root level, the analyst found 82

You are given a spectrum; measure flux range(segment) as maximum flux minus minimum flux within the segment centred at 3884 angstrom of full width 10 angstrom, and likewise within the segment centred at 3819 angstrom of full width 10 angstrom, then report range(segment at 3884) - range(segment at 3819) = 0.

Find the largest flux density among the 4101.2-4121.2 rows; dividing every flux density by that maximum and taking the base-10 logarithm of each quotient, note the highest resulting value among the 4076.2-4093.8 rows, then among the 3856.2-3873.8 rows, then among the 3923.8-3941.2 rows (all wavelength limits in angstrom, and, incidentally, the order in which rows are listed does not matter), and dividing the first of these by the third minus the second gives -1.30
